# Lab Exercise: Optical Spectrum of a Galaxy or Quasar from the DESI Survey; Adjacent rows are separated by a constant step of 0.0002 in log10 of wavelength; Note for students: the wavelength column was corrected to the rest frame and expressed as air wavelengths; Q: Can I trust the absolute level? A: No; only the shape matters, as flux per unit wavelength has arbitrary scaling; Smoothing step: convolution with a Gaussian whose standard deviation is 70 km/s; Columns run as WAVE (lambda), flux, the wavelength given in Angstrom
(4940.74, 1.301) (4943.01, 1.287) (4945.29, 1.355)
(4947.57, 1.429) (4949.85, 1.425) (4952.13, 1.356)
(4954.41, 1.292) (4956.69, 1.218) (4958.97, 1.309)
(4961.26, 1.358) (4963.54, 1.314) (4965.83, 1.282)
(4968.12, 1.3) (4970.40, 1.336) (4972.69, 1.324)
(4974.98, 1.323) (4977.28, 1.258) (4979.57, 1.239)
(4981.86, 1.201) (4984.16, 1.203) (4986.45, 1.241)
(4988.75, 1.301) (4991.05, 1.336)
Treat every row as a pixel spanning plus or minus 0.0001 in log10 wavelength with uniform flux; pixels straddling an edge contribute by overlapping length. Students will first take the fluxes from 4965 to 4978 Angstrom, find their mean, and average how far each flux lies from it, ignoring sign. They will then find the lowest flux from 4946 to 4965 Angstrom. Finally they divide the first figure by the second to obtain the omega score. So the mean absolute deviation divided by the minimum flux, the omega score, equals 0.020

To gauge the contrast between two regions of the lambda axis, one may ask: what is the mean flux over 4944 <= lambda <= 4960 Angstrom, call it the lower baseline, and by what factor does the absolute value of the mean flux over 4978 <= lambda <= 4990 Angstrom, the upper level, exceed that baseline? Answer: 0.92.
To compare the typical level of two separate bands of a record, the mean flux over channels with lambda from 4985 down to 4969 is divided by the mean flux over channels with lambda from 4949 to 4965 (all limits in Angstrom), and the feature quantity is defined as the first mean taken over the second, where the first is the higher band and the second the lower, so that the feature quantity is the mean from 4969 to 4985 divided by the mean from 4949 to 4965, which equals 0.96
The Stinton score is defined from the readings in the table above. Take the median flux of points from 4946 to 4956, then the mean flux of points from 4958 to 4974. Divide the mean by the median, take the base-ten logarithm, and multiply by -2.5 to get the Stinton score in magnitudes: 0.06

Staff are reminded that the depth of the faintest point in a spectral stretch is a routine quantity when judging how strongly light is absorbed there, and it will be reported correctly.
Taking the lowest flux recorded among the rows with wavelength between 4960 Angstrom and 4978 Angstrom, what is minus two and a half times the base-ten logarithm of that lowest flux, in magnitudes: -0.249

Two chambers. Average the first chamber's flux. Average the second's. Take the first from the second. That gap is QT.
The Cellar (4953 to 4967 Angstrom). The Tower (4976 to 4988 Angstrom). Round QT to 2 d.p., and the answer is -0.07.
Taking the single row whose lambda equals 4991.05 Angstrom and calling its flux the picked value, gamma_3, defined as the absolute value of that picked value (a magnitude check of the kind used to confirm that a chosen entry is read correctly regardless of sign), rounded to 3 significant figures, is 1.34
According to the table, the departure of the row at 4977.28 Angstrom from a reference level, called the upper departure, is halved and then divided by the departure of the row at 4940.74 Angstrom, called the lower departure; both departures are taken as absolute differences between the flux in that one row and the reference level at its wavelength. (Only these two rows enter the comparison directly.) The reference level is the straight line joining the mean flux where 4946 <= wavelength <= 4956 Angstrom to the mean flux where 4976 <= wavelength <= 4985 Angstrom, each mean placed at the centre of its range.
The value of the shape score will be 0.1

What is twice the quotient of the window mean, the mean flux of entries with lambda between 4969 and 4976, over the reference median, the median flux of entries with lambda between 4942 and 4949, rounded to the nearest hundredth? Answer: 1.96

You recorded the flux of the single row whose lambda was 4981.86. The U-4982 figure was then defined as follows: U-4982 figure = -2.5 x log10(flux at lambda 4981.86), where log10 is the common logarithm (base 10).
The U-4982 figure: -0.20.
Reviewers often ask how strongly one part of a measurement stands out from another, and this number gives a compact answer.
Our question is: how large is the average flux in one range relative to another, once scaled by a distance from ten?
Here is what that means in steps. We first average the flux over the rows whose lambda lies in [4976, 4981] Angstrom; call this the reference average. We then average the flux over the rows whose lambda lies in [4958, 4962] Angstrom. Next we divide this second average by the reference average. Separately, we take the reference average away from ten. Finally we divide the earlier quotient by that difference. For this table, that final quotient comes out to 0.122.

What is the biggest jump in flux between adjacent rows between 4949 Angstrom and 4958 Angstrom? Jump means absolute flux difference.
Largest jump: 0.074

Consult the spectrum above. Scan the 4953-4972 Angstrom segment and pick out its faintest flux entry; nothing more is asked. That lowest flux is 1.218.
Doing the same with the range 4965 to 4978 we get 1.258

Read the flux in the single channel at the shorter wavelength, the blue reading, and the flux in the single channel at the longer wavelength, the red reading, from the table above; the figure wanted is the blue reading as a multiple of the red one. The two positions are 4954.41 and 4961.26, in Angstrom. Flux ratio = 0.95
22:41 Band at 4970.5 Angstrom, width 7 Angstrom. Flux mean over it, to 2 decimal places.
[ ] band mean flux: 1.32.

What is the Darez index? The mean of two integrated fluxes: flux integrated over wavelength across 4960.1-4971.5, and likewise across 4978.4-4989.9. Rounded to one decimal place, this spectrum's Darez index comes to 14.6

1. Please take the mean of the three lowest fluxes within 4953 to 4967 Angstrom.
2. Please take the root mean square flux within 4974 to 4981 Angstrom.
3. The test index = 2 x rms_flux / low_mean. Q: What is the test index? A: 2.02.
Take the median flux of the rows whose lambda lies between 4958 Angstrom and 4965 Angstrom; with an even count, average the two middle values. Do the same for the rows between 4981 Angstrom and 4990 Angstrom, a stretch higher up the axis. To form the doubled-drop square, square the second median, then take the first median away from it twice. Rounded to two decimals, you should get -1.13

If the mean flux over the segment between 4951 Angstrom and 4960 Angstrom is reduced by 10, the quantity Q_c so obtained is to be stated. -8.71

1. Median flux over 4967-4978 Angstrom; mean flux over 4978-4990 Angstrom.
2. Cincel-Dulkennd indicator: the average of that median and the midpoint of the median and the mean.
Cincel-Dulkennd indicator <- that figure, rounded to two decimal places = 1.30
